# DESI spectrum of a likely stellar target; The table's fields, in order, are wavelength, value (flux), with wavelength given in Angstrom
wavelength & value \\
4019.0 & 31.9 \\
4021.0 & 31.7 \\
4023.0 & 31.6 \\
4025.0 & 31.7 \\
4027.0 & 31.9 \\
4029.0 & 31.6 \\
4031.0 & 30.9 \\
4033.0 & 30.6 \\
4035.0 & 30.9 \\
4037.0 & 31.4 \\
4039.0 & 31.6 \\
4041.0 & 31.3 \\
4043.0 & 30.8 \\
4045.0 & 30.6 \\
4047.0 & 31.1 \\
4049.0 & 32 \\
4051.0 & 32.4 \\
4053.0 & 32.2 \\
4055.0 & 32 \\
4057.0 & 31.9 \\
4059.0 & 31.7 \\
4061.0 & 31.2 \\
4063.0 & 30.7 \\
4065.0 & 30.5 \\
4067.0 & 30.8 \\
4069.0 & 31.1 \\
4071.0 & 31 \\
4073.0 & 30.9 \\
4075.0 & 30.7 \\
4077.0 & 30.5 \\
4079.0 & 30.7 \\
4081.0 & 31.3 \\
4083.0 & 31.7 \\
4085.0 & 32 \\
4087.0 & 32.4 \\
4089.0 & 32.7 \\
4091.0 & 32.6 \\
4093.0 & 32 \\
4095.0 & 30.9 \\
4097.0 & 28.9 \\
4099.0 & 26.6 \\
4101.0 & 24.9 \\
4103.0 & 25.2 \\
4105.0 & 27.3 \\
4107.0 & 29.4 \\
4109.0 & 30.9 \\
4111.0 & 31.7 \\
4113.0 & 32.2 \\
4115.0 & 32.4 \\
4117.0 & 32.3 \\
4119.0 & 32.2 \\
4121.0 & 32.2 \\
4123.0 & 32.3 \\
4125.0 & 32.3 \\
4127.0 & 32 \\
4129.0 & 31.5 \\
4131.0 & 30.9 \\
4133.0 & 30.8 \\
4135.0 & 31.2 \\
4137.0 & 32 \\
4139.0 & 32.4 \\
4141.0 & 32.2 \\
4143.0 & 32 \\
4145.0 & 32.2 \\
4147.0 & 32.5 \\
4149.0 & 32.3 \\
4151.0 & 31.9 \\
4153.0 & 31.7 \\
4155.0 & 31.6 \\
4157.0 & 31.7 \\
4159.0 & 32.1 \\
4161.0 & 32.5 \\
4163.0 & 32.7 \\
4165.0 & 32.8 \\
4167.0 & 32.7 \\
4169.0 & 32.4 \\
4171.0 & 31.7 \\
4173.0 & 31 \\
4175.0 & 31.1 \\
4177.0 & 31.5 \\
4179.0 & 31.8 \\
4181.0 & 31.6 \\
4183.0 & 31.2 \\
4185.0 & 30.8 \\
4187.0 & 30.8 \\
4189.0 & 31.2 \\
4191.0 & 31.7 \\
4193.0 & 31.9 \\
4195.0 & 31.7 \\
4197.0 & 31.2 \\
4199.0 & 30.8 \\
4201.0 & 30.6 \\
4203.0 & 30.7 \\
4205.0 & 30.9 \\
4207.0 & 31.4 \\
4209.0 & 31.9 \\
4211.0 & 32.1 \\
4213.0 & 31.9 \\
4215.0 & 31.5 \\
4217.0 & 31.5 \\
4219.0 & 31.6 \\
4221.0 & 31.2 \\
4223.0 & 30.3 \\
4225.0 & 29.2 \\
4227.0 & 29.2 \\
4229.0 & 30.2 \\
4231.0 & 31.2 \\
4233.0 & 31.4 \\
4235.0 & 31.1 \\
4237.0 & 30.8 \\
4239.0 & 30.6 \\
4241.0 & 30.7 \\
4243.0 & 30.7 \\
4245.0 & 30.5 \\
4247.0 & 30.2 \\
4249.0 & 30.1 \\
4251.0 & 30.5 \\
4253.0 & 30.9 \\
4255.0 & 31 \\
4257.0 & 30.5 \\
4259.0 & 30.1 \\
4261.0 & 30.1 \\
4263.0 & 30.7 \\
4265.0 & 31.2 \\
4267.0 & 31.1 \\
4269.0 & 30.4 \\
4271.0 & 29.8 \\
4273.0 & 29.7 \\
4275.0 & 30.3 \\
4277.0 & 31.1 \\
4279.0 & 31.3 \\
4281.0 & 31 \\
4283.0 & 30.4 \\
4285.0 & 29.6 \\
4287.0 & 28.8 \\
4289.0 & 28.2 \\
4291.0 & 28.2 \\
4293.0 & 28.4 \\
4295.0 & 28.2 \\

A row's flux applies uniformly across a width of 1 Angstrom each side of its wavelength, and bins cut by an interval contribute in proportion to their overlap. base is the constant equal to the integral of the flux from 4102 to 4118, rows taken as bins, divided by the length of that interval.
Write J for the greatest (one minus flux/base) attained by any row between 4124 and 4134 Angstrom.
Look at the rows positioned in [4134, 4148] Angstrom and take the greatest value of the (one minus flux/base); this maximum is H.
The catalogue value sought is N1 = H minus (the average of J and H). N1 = -0.01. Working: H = -0.03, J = -0.021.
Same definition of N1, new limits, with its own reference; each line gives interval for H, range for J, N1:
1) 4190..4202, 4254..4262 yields -0.01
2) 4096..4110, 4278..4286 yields 0.08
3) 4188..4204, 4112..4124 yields 0.03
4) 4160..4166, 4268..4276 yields -0.05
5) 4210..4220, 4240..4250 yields -0.02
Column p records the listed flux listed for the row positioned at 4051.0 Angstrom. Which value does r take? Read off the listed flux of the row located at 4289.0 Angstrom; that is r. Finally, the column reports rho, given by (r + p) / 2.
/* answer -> 30.3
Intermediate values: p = 32.4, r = 28.2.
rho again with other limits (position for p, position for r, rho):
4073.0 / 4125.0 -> 31.6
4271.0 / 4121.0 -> 31.0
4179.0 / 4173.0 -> 31.4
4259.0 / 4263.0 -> 30.4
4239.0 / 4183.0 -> 30.9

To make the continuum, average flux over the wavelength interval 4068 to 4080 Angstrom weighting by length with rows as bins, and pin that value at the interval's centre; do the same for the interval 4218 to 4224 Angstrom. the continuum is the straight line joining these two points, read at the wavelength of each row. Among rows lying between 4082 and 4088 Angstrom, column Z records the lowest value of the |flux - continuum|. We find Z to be 0.87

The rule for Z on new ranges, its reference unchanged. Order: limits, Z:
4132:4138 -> 0.10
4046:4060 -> 0.32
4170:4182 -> 0.04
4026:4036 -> 0.14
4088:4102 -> 0.05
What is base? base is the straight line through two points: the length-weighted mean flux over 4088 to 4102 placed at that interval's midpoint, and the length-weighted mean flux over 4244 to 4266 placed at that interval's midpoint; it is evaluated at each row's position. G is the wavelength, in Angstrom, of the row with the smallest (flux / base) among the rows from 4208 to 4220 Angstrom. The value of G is 4217.0 Angstrom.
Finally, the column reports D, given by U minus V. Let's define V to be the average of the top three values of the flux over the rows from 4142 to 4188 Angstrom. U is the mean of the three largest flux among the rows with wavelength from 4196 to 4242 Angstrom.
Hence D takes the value -0.8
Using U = 32.0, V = 32.7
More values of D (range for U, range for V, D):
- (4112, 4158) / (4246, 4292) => 1.2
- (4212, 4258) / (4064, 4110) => -0.9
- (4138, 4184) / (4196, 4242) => 0.8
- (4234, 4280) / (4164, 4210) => -1.4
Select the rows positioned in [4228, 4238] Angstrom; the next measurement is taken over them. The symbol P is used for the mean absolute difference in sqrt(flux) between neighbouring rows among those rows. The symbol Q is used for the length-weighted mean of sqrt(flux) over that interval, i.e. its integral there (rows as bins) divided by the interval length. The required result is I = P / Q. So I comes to 0.0073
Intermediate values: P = 0.040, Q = 5.56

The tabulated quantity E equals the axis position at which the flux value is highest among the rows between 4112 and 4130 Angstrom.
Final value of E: 4115.0 Angstrom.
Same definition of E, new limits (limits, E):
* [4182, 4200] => 4193.0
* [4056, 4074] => 4057.0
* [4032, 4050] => 4049.0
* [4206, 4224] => 4211.0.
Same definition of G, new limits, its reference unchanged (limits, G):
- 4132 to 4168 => 4133.0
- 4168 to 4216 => 4201.0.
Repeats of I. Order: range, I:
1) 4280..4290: 0.0118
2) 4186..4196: 0.0052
